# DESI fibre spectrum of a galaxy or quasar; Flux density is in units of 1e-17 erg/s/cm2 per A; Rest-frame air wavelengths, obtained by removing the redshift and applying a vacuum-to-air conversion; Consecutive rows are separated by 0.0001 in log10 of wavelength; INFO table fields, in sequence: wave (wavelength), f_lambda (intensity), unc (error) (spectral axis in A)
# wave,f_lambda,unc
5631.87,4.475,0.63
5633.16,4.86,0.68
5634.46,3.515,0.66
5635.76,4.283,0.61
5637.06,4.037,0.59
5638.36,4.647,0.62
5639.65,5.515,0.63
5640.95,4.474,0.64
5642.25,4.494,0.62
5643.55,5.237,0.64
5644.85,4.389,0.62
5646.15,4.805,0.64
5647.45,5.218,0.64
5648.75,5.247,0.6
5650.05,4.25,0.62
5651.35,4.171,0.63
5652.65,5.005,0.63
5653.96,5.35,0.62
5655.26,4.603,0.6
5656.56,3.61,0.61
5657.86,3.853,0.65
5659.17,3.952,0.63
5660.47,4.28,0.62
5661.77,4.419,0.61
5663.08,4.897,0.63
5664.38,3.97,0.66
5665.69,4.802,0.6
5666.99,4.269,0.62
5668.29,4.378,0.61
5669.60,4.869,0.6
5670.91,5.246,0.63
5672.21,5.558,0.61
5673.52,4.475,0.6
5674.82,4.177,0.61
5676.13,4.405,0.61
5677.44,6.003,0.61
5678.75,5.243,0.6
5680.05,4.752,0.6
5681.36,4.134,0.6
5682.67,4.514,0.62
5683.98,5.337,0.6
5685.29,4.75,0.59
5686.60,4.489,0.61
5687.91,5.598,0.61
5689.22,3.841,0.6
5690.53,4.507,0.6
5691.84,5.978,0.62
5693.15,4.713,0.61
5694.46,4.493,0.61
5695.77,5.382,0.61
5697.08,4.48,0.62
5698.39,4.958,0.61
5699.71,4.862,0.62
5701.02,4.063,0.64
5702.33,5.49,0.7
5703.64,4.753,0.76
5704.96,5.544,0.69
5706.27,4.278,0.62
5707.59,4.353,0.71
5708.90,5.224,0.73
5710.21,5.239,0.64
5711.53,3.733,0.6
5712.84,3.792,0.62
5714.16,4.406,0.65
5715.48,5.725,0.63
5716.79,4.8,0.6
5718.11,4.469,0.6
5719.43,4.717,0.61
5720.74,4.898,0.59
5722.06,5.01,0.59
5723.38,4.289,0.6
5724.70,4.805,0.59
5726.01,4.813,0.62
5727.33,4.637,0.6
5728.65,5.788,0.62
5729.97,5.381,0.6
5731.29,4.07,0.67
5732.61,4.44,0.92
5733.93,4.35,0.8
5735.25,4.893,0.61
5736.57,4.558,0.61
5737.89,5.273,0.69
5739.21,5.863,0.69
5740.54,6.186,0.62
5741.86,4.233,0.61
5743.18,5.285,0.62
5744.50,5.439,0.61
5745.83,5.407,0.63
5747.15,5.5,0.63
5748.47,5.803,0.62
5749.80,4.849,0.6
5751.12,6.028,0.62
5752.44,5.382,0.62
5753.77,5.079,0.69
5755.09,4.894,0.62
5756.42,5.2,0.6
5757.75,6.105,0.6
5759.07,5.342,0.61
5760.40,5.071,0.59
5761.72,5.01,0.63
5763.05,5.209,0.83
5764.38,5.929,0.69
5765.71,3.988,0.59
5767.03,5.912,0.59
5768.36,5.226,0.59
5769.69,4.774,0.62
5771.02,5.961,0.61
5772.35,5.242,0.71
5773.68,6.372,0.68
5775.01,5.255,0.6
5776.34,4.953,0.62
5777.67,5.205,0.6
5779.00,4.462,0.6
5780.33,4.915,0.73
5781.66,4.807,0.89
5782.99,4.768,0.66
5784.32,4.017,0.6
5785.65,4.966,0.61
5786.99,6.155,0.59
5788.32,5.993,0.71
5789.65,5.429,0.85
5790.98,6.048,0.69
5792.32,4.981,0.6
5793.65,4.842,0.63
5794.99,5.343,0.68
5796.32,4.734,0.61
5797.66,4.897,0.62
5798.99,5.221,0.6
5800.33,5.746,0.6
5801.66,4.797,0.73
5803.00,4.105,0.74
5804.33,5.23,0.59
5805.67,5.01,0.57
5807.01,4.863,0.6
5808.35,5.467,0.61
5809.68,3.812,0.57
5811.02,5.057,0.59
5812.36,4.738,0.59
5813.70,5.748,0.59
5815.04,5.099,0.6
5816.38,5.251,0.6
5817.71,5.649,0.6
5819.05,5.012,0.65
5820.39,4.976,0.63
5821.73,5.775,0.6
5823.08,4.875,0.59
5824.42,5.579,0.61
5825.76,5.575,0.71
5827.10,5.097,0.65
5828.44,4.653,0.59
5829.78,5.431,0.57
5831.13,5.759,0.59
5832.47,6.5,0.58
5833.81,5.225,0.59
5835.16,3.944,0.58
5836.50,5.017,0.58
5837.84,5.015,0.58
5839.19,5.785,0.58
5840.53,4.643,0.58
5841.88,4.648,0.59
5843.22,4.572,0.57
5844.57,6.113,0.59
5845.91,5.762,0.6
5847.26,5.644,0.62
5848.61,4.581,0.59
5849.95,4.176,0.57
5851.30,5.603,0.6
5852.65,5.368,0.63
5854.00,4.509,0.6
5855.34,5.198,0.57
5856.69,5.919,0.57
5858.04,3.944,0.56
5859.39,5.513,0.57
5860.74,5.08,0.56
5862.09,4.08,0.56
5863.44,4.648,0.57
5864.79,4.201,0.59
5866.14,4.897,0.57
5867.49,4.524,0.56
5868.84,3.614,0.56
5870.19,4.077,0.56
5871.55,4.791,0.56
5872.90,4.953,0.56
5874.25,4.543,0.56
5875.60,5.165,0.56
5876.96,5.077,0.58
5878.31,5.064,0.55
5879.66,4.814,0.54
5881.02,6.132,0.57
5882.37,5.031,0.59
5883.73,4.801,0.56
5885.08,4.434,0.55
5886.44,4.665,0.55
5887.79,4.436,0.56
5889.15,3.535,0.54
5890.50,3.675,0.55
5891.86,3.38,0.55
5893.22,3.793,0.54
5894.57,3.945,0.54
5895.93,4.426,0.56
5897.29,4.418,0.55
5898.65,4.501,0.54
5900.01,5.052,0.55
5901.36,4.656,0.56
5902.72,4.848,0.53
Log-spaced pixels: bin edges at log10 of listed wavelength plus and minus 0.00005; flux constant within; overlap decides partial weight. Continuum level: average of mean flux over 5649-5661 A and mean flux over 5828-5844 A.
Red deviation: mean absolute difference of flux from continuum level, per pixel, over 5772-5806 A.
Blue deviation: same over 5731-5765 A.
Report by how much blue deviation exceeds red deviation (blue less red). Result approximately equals 0.10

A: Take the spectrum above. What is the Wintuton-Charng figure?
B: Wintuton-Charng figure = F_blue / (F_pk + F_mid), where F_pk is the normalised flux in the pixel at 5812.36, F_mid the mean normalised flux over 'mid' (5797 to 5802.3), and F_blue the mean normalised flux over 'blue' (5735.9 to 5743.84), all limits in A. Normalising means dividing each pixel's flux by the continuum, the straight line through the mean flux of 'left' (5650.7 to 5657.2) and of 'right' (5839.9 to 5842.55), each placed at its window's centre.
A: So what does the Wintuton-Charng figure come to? 0.53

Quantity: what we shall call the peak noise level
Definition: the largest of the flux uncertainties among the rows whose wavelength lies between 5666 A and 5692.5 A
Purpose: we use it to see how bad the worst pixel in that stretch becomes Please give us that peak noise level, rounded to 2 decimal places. 0.63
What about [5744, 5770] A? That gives 0.83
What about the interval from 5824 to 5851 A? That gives 0.71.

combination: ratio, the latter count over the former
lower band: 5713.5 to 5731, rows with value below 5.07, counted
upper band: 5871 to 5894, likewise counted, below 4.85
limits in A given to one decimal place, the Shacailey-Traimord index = 1.1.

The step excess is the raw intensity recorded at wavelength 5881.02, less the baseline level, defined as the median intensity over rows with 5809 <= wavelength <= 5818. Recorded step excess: 1.0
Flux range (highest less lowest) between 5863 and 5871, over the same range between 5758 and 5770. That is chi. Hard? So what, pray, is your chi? 0.66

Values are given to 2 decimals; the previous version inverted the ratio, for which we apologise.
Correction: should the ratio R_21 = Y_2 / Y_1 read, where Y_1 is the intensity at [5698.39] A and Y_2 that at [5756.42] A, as 1.05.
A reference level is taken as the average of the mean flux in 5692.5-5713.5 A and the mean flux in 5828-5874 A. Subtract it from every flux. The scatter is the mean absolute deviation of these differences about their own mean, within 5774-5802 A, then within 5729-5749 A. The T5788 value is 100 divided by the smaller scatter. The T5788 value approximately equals 244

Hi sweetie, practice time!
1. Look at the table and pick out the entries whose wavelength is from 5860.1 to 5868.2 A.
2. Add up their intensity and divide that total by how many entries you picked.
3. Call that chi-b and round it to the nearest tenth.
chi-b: 4.6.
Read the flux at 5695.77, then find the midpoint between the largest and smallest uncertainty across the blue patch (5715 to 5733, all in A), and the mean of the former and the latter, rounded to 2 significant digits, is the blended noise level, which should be 3.1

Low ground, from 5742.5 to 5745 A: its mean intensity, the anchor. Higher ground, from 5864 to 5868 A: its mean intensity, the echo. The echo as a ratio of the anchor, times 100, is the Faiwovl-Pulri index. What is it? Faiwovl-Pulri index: 85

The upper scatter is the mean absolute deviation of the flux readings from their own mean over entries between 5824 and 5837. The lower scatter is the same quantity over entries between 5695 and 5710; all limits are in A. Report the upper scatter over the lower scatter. 1.15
